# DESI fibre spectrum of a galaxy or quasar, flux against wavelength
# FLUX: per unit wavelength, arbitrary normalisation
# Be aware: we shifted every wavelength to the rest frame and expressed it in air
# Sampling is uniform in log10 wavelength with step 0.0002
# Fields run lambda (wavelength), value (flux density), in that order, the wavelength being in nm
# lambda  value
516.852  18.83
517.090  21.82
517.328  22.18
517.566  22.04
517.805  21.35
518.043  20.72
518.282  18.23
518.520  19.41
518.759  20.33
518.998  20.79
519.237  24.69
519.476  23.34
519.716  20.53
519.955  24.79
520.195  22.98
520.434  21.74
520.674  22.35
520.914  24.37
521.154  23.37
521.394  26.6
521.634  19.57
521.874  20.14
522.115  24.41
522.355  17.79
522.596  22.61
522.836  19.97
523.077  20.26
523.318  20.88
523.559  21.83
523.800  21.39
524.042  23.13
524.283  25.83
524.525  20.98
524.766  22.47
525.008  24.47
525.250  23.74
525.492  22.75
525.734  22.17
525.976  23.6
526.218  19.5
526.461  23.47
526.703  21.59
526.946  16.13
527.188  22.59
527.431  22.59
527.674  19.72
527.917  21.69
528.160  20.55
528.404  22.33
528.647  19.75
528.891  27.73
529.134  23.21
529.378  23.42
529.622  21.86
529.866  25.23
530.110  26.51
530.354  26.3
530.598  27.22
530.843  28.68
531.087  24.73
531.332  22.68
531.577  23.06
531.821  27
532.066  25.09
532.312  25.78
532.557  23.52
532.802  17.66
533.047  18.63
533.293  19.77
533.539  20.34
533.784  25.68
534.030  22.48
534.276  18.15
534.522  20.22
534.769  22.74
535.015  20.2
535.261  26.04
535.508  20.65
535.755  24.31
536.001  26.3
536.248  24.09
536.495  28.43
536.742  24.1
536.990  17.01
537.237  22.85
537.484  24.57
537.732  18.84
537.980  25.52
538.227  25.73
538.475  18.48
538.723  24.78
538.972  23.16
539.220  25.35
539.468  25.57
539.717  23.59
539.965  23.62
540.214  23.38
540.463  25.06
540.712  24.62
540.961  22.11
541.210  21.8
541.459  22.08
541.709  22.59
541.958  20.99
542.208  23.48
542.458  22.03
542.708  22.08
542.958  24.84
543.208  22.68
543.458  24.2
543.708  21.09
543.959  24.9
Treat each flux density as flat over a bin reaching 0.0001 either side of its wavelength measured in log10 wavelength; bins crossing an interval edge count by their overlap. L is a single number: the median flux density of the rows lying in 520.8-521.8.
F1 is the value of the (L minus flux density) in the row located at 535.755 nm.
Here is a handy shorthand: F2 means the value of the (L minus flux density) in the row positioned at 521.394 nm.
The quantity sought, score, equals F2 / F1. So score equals 6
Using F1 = -0.4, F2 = -3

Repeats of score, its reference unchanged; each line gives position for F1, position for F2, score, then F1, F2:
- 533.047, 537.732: 1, 5.2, 5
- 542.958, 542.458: -2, -1.0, 2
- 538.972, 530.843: -7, 0.7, -5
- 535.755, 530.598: 8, -0.4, -3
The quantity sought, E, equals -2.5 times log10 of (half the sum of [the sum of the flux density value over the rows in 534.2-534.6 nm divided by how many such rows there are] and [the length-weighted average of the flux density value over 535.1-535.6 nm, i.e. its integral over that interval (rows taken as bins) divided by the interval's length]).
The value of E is -3.32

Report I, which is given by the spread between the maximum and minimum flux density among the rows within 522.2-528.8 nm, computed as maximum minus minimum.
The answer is 9.7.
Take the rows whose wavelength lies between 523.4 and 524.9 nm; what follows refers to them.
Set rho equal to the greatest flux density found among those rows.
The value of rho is 25.83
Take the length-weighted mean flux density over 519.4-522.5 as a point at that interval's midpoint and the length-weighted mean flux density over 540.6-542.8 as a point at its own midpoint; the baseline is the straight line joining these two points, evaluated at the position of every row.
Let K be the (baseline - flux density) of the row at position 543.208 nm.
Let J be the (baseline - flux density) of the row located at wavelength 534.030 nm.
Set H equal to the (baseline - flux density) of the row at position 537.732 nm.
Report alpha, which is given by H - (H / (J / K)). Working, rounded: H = 3.6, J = 0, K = -0.27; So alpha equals -13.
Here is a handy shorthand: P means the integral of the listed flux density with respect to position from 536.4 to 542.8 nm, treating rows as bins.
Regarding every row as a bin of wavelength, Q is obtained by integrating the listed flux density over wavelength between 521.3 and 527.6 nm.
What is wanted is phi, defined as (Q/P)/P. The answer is 0.0063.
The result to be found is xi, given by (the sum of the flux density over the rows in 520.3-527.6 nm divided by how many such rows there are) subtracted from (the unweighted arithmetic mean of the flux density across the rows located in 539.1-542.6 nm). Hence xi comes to 1.2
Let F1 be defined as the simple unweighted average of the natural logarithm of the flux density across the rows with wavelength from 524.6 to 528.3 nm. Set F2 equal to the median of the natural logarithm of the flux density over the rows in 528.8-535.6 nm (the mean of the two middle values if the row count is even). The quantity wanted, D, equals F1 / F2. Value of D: 0.98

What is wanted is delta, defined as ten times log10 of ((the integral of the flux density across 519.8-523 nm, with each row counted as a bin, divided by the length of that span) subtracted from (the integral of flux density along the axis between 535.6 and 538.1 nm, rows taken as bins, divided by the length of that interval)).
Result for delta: 1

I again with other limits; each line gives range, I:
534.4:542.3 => 11.4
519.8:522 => 7.0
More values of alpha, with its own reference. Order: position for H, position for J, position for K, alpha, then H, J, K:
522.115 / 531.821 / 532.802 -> -4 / -2.0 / -5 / 4.76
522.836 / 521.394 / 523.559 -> 3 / 2.5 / -4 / 0.61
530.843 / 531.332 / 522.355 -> -121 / -6.3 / 0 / 4.65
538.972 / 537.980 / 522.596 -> -1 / -0.7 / -3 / -0.17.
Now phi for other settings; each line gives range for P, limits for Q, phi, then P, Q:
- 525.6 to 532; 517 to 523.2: 0.0061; 149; 135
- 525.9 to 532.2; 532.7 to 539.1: 0.0066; 147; 143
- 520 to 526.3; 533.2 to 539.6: 0.0074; 141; 147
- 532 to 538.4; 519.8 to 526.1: 0.0068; 145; 141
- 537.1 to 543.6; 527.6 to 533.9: 0.0065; 151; 148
